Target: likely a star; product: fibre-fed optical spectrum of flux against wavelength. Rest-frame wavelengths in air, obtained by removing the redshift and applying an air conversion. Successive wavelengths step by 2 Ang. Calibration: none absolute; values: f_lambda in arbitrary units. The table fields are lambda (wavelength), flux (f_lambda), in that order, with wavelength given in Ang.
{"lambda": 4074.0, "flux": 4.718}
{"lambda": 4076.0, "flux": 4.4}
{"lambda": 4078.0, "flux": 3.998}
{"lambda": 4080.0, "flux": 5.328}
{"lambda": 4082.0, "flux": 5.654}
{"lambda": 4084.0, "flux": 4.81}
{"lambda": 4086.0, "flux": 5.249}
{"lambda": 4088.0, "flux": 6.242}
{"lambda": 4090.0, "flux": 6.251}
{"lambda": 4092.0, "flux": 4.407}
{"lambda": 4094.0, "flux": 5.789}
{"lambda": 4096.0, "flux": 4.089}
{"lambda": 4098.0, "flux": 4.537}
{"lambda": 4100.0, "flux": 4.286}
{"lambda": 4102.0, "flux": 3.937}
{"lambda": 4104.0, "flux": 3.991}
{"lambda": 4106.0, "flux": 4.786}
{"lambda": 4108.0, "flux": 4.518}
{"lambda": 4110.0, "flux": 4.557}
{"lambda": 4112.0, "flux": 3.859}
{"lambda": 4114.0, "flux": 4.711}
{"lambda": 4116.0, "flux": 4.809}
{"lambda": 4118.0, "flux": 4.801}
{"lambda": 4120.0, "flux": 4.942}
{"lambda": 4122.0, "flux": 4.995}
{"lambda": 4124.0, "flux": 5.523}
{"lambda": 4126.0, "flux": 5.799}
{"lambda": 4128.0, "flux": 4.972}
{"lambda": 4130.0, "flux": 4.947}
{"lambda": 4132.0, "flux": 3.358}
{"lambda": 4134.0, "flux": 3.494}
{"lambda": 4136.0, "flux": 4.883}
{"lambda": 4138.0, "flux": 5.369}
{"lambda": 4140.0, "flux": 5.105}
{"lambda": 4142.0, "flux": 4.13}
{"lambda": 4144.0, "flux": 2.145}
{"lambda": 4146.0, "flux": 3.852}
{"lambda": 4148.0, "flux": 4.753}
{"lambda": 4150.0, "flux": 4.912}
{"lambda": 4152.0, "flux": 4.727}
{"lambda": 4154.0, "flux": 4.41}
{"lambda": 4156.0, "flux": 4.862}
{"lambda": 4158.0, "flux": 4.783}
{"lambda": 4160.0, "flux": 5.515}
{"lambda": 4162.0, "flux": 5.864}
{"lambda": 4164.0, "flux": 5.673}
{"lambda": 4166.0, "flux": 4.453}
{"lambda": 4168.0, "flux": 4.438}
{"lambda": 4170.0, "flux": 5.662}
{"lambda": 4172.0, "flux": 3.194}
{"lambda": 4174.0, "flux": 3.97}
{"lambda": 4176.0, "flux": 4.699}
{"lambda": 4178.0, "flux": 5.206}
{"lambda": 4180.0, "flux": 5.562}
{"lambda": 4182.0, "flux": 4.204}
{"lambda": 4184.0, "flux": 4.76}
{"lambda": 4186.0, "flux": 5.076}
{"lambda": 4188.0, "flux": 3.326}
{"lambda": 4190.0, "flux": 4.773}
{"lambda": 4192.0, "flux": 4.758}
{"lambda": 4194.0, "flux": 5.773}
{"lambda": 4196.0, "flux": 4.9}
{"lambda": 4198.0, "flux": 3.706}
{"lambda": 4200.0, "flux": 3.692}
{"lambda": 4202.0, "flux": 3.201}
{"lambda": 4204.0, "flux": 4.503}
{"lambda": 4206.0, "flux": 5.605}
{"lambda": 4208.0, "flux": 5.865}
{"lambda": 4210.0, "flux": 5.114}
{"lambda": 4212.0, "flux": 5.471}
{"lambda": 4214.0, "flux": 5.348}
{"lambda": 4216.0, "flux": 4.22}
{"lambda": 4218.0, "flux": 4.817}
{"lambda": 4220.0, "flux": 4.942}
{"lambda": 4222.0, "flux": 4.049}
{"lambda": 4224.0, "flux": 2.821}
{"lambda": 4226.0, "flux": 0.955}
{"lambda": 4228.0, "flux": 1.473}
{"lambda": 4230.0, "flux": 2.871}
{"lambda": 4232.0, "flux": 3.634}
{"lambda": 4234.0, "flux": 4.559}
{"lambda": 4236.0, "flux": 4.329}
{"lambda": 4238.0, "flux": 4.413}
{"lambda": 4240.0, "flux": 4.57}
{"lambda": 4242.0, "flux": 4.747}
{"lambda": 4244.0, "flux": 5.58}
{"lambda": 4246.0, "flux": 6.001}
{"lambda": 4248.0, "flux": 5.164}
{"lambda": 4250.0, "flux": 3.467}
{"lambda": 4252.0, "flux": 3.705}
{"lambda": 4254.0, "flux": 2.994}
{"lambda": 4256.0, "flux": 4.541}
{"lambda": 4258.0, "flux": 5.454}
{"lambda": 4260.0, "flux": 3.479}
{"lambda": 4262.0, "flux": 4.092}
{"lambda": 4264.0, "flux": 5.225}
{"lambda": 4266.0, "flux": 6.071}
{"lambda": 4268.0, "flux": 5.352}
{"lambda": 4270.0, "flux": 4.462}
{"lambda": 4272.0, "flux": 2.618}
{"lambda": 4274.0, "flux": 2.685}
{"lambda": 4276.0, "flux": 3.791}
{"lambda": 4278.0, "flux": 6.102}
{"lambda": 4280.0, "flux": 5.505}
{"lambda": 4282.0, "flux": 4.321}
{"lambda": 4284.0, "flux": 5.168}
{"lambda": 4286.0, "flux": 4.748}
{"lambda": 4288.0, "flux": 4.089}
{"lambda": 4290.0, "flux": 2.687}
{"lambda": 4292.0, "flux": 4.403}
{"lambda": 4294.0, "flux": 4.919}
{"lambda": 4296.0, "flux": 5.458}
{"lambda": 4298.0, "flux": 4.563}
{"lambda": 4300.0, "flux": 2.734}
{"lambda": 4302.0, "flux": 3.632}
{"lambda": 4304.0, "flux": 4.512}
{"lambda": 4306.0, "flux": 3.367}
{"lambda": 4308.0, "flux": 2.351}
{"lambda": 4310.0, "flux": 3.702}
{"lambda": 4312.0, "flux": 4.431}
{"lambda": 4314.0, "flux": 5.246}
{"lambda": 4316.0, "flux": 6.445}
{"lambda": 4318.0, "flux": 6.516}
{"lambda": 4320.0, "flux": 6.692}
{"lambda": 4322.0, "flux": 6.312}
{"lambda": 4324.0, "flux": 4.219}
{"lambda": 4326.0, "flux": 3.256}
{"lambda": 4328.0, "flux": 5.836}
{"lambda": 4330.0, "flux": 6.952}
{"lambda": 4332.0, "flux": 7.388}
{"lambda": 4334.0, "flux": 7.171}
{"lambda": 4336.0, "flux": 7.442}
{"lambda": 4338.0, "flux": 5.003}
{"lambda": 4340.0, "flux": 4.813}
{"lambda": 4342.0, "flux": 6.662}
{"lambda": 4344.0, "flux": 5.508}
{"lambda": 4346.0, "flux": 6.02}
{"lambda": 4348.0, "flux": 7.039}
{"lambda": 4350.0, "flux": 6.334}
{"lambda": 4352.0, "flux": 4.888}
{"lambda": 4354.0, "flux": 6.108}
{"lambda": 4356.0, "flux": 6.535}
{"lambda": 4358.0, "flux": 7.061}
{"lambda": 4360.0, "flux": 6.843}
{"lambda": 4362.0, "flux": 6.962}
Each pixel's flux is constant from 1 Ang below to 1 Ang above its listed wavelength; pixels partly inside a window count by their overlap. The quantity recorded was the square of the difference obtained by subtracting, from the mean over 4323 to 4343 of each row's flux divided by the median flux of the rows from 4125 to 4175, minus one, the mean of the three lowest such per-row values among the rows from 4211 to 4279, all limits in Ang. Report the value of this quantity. 0.77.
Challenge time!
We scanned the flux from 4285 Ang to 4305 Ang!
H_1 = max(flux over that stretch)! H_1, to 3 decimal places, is 5.458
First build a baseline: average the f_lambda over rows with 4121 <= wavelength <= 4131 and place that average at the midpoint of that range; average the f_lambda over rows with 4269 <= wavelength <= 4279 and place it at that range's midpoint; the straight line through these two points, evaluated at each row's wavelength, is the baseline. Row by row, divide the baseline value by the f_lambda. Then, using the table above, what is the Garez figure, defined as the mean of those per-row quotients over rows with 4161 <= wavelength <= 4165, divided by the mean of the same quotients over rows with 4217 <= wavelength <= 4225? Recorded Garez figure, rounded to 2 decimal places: 0.77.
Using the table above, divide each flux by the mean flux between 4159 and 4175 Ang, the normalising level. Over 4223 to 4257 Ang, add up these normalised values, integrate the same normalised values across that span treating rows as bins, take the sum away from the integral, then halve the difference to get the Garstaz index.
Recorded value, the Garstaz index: 6.8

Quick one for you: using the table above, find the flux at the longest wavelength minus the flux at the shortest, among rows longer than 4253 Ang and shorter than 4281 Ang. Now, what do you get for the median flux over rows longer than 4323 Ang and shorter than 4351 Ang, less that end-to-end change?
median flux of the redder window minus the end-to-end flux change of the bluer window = 3.7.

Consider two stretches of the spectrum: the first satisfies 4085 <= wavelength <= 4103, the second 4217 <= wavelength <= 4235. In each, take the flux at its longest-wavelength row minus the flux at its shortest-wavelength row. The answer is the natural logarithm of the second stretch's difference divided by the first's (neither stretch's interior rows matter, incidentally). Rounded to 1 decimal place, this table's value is -1.6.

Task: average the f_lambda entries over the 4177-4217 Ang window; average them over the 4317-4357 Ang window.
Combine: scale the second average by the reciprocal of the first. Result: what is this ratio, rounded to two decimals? 1.27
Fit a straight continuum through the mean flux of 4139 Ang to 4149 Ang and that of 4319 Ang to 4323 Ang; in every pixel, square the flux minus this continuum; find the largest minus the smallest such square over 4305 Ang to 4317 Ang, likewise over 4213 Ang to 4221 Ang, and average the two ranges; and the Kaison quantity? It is 8.2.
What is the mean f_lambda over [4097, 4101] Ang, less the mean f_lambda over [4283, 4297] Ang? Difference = -0.1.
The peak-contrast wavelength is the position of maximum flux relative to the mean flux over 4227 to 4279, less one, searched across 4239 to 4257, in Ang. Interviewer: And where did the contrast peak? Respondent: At 4246.0 Ang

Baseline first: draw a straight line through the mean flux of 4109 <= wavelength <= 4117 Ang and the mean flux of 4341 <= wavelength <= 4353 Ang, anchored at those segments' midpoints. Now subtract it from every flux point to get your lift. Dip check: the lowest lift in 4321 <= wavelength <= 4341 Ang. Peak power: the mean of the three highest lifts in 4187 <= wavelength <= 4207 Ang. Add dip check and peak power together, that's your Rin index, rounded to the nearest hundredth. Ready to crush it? -2.32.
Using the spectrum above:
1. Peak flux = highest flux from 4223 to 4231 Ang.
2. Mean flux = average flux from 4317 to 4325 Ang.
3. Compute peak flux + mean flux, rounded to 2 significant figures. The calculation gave 8.8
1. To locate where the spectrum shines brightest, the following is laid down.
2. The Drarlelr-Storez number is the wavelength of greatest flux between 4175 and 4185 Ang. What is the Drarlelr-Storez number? 4180.0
